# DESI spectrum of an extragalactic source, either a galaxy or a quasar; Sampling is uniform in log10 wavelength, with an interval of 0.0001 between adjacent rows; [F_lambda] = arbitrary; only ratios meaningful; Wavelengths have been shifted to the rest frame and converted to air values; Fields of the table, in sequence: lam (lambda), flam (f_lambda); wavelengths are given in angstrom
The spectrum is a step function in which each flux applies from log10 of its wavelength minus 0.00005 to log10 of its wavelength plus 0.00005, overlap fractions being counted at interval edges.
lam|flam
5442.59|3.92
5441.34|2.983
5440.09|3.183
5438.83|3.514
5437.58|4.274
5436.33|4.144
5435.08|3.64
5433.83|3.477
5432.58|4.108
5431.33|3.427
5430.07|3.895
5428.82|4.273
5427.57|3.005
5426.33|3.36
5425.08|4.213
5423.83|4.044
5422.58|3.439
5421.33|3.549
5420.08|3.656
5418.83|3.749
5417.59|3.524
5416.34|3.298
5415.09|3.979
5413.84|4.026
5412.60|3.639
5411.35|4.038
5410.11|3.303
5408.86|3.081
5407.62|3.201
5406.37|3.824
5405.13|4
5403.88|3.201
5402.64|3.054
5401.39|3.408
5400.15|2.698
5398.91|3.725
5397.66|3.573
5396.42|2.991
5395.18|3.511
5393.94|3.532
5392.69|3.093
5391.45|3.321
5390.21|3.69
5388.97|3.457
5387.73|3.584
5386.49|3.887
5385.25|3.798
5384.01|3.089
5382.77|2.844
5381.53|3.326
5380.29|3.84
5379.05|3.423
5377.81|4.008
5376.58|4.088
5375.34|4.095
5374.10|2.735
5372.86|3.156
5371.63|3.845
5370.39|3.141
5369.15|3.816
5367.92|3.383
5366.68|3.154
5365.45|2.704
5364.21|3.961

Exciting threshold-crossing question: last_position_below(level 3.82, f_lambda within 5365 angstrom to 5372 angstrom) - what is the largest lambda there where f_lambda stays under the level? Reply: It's 5370.39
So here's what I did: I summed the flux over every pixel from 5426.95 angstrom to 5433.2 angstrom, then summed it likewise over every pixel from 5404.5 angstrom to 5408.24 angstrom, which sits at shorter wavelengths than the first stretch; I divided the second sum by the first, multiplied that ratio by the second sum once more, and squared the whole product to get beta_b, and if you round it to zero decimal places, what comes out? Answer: 42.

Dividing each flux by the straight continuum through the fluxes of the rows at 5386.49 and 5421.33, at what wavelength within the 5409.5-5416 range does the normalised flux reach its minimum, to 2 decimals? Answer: 5410.11 angstrom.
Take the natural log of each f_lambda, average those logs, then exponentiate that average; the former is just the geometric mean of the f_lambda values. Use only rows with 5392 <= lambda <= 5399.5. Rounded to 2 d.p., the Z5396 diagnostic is 3.39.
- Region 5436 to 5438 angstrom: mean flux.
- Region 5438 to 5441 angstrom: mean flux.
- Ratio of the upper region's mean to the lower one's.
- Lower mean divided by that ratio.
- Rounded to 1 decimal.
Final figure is 5.3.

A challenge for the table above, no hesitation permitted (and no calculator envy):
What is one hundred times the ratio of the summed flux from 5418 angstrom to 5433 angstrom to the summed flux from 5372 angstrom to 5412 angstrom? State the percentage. 40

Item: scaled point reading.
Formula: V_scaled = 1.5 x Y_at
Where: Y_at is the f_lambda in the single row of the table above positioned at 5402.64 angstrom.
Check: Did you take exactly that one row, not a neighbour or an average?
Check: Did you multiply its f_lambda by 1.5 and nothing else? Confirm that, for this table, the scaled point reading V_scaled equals 4.58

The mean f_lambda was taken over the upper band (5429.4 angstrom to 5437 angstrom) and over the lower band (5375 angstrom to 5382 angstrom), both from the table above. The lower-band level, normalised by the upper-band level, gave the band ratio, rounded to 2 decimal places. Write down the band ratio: 1.00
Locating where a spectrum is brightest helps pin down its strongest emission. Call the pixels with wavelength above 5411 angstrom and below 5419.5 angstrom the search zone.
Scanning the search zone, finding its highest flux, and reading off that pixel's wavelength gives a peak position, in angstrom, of 5411.35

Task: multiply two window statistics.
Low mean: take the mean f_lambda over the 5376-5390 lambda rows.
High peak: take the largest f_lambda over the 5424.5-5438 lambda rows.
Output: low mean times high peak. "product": 15.3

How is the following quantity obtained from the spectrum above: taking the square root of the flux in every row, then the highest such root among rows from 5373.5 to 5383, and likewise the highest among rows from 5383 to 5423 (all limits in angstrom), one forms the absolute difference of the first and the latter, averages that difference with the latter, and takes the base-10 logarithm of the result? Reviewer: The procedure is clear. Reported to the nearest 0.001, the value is 0.005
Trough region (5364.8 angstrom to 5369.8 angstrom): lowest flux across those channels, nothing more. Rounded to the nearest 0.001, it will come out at 2.704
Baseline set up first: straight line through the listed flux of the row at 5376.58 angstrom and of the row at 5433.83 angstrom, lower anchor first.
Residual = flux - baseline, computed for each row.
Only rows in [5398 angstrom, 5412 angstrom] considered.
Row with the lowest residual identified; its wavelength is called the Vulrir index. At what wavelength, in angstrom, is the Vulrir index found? 5400.15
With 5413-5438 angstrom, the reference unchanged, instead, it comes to 5427.57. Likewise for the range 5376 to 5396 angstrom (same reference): 5382.77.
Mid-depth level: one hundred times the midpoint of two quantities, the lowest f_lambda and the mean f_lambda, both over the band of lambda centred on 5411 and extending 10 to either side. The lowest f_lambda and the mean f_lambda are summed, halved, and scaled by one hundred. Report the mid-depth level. 331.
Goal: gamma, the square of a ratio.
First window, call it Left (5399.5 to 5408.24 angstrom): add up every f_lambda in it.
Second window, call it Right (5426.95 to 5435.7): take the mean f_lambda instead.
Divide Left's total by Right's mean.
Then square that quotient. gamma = 40.2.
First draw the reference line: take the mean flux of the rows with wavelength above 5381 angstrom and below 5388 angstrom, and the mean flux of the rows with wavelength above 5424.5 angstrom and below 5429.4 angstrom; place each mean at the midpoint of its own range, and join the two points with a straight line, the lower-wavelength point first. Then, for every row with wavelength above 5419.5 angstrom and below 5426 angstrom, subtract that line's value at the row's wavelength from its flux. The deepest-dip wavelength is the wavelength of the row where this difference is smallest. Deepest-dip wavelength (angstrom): 5422.58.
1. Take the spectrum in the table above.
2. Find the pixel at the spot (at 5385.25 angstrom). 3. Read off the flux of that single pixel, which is 3.798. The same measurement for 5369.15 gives 3.816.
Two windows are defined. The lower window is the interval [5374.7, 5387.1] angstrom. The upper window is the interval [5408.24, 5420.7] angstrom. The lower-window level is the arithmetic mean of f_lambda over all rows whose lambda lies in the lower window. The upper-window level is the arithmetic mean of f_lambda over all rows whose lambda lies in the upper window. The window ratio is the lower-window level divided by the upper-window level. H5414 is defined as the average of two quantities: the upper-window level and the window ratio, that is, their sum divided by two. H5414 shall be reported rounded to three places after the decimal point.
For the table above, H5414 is 2.316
